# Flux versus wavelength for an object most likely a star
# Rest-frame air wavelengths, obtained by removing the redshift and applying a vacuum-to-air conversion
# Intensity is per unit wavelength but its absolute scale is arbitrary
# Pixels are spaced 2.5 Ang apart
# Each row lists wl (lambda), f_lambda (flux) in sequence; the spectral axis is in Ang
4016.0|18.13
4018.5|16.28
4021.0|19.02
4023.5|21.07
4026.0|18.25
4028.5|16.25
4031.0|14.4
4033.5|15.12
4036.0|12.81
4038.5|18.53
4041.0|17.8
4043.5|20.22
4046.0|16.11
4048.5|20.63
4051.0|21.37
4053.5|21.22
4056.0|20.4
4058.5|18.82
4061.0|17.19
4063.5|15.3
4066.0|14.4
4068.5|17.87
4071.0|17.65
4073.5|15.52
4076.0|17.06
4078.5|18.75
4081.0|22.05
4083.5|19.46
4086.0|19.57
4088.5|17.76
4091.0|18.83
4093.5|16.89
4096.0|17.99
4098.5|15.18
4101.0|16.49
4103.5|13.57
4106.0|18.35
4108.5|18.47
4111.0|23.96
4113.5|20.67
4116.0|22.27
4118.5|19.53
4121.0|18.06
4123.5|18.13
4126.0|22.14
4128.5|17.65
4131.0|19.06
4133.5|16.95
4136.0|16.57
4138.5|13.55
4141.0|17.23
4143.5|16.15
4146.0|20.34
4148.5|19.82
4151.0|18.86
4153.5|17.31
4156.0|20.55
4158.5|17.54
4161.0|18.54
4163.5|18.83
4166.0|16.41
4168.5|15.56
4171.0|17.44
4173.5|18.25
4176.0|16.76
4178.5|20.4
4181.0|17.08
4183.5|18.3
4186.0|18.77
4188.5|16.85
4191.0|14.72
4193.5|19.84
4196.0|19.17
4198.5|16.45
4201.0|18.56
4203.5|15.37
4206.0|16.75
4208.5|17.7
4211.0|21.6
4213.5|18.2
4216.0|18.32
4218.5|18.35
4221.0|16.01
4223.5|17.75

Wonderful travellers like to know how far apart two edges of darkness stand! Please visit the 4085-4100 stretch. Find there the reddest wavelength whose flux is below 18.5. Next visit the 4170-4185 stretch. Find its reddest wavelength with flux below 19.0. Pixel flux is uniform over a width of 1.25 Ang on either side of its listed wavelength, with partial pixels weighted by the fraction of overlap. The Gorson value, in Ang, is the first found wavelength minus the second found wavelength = -85.0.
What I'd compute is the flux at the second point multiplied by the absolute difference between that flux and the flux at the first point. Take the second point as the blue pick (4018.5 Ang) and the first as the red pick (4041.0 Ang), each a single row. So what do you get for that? 25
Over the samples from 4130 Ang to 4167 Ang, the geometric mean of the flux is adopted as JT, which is 17.75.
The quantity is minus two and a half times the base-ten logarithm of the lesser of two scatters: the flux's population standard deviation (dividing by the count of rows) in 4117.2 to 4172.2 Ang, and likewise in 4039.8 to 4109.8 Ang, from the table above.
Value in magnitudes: -0.66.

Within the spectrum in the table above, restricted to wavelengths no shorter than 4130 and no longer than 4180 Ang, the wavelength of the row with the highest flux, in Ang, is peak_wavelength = 4156.0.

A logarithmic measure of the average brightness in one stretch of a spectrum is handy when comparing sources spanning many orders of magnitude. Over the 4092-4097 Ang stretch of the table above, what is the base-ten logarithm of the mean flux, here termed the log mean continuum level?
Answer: 1.24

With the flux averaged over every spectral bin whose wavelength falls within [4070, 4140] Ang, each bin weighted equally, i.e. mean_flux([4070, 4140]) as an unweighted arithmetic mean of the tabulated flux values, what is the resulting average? 18.3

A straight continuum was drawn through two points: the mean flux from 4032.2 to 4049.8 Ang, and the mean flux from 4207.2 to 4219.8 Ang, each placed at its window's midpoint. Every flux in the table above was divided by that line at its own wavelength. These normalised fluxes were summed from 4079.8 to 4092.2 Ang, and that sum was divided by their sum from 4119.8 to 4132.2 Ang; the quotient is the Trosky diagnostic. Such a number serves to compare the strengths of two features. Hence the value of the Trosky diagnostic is 1.05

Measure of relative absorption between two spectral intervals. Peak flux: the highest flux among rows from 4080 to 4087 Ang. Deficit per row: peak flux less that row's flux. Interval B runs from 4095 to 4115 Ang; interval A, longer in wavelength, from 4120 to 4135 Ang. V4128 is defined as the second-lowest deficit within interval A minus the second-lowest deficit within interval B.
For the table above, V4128 1.6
